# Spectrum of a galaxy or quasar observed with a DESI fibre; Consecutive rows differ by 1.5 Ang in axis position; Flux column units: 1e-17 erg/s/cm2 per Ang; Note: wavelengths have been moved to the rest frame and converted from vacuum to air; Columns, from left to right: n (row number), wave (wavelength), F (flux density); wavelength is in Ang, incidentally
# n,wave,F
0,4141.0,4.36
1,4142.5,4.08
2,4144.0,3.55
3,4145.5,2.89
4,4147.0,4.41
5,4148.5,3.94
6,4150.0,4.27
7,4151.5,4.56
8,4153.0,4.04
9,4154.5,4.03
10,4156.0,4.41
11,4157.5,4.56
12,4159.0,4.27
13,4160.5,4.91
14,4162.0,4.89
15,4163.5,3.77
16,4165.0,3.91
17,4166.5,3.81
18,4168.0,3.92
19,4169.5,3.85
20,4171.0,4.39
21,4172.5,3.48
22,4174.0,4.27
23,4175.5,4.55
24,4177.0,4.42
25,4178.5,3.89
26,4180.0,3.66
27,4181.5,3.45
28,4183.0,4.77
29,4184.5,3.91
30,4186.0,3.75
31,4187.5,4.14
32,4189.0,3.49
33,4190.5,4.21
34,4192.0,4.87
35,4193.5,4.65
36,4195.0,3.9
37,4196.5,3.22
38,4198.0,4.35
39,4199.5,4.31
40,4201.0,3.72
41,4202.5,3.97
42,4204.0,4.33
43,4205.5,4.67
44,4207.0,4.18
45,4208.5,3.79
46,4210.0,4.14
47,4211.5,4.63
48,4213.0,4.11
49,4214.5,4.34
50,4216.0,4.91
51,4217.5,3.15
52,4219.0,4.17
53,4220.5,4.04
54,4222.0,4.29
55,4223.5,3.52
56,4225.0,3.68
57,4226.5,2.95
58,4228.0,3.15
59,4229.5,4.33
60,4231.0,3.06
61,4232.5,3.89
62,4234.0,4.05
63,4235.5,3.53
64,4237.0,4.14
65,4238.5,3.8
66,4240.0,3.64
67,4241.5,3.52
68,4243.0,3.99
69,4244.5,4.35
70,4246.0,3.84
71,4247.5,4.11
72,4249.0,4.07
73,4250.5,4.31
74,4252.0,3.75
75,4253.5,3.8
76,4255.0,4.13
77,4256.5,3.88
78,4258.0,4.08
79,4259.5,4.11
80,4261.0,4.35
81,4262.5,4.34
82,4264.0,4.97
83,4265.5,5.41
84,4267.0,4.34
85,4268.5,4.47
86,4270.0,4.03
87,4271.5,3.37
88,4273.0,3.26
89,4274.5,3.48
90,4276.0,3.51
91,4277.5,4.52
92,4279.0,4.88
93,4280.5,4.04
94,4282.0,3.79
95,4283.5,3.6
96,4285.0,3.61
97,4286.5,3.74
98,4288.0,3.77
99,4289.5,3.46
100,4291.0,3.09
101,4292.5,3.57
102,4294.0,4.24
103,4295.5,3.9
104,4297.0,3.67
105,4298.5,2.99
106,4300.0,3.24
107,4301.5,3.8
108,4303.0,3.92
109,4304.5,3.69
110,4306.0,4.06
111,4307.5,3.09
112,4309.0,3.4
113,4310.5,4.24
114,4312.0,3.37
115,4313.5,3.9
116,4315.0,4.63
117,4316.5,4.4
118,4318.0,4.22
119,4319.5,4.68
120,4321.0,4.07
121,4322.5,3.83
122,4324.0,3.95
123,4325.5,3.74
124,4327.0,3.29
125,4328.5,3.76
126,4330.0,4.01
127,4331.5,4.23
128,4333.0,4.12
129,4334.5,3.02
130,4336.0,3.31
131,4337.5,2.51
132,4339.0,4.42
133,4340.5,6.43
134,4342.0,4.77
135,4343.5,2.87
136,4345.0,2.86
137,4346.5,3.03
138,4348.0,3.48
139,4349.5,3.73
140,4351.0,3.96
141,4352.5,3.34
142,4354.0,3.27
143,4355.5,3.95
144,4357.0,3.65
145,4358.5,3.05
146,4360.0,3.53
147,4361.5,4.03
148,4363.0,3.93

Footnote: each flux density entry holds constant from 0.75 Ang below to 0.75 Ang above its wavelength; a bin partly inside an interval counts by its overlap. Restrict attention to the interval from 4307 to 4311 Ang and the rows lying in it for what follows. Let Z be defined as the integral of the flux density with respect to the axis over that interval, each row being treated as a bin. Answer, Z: 14.3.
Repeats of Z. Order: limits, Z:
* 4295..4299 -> 14.1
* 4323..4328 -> 18.4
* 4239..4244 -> 18.8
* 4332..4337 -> 17.4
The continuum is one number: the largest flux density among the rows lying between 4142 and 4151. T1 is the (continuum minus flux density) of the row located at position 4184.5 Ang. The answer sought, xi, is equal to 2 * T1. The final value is 1.0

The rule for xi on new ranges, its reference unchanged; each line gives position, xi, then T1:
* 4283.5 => 1.6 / 0.8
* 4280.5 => 0.7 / 0.4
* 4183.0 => -0.7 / -0.4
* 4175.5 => -0.3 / -0.1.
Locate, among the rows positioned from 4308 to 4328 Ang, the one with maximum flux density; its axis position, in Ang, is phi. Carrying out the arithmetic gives 4319.5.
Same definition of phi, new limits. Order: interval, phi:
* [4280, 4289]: 4280.5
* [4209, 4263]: 4216.0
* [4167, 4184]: 4183.0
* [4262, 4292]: 4265.5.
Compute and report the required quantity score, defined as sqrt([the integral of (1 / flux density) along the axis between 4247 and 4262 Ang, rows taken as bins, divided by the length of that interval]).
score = 0.497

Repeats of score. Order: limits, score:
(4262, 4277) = 0.499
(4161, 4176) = 0.497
